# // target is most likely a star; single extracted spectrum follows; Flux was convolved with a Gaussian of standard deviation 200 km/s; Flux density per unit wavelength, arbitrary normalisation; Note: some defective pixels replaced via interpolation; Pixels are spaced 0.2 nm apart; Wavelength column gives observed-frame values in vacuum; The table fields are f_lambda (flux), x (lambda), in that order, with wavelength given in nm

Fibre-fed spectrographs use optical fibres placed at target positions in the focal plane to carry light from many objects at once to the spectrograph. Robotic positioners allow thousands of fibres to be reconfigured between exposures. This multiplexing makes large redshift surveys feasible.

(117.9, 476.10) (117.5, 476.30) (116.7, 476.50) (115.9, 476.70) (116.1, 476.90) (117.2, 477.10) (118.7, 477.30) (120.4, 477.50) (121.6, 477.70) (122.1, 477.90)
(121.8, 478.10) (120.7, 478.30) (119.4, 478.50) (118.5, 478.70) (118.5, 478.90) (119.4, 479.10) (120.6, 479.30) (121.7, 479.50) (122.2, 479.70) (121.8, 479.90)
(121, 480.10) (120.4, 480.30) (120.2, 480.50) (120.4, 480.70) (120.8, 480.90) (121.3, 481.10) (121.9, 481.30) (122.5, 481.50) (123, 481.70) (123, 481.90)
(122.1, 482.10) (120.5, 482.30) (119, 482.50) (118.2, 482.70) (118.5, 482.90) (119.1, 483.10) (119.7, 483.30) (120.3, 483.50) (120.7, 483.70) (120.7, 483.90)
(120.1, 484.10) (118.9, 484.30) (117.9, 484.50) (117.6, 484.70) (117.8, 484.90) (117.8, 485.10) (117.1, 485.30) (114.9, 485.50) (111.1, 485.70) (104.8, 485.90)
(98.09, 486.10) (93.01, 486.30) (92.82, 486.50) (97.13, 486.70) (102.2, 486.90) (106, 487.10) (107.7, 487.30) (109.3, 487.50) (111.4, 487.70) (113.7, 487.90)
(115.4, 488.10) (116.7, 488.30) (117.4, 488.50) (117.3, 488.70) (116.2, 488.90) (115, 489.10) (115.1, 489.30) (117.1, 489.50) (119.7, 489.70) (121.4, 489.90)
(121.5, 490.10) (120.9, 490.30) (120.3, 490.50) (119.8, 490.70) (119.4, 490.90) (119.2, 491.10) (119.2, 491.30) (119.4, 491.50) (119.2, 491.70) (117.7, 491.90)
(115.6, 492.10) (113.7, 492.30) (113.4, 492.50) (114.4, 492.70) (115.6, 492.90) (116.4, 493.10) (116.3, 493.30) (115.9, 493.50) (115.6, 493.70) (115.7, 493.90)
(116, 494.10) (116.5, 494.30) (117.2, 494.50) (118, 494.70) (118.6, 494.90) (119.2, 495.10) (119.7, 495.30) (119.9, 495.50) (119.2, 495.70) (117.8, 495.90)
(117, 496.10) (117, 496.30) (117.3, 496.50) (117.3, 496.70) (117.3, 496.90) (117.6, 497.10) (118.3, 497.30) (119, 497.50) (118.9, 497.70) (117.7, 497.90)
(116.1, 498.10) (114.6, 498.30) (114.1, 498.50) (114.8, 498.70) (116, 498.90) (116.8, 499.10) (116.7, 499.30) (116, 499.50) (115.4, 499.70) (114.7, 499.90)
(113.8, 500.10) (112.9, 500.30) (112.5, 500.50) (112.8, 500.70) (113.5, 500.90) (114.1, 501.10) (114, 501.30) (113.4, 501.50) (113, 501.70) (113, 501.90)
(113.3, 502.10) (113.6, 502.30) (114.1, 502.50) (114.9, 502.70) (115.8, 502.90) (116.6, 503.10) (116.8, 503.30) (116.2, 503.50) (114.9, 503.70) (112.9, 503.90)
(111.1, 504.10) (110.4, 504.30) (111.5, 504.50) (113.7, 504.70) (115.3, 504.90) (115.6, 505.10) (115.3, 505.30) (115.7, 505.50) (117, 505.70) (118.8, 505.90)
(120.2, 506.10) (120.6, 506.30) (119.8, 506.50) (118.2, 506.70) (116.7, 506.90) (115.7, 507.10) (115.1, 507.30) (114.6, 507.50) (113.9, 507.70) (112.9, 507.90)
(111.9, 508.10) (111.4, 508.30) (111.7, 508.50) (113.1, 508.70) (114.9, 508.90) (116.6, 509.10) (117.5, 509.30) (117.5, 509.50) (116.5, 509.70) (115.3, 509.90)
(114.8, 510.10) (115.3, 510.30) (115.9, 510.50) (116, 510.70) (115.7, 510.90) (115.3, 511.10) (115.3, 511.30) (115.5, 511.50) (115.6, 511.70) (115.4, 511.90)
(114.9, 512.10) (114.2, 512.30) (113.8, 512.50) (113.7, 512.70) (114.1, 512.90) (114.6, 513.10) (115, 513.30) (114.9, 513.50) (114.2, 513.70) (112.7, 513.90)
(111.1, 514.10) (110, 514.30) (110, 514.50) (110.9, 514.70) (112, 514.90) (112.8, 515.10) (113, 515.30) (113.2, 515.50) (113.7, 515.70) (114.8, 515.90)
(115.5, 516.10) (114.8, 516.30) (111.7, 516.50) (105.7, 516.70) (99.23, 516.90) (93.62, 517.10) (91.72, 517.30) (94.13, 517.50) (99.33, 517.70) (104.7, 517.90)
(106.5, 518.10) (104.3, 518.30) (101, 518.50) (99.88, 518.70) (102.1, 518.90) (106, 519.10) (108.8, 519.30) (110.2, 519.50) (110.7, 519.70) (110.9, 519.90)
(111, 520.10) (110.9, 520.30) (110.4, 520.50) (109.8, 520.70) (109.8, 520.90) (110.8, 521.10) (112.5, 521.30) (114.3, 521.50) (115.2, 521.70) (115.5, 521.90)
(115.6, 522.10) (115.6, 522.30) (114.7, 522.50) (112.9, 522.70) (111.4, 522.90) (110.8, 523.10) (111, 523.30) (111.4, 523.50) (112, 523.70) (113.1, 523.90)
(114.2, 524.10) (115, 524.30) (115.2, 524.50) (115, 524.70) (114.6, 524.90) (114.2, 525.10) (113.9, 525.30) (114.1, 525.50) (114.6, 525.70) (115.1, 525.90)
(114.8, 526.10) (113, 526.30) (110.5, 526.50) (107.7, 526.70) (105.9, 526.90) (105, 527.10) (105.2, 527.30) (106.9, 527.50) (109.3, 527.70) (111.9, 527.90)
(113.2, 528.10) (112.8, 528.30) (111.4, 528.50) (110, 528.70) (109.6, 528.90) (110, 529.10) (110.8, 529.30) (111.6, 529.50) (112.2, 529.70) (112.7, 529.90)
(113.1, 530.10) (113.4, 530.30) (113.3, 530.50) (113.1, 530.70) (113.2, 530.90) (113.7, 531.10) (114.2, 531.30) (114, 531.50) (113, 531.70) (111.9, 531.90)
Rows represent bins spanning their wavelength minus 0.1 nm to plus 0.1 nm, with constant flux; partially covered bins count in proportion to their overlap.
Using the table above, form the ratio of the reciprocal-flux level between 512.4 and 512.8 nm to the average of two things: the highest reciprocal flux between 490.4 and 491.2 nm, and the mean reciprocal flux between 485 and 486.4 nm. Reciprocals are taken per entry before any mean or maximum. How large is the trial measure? 0.99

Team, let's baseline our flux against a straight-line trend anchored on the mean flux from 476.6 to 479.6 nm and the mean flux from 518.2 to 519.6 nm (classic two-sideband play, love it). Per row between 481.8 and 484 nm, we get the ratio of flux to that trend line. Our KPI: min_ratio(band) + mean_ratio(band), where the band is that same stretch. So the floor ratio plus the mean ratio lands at 2.02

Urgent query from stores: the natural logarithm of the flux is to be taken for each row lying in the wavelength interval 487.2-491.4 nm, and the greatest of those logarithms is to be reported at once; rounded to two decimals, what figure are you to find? 4.80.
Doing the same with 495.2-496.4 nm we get 4.79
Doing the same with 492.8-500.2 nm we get 4.79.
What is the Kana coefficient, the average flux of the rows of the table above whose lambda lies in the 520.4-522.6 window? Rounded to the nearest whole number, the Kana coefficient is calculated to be 113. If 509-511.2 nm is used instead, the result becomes 116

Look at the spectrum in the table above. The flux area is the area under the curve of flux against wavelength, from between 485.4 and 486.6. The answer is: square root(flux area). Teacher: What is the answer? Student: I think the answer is 11.1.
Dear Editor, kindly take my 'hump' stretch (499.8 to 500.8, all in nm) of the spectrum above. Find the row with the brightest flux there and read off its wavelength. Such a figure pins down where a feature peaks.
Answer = 499.90 nm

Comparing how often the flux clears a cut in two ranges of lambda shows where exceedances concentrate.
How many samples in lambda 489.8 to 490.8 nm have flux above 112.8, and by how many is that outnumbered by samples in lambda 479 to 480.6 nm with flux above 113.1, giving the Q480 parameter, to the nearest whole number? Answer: 3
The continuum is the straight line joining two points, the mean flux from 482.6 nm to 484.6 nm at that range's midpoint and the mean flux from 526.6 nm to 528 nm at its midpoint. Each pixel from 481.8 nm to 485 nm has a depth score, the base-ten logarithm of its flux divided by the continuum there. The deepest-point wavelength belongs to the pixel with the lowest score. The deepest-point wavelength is 484.70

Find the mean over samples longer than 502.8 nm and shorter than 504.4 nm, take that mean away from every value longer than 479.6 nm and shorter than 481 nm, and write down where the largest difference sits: 479.70 nm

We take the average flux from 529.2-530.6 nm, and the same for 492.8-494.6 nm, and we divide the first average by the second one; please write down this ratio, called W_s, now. 0.97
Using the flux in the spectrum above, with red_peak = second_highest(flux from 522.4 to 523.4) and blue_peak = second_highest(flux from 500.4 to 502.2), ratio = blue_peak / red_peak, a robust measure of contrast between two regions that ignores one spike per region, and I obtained 1.010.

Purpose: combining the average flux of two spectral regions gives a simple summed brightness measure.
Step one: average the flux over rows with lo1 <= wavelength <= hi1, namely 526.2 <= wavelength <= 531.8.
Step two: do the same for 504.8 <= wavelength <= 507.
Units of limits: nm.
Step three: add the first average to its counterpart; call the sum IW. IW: 229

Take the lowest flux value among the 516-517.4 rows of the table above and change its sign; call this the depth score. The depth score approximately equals -92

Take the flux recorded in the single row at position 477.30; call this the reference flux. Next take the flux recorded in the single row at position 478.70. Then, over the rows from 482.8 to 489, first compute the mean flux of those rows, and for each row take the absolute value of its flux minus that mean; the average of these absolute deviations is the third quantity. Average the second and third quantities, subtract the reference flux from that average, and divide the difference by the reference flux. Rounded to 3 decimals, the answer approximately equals -0.472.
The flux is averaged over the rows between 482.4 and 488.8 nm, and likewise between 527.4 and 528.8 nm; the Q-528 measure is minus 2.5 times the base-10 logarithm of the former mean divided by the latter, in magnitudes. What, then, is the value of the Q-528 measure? -0.02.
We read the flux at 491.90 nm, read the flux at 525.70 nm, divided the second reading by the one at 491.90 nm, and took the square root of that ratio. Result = 0.99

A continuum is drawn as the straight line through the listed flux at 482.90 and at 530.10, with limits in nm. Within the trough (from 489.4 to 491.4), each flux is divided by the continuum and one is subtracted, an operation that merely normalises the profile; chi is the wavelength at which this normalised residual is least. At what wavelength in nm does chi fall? 489.50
